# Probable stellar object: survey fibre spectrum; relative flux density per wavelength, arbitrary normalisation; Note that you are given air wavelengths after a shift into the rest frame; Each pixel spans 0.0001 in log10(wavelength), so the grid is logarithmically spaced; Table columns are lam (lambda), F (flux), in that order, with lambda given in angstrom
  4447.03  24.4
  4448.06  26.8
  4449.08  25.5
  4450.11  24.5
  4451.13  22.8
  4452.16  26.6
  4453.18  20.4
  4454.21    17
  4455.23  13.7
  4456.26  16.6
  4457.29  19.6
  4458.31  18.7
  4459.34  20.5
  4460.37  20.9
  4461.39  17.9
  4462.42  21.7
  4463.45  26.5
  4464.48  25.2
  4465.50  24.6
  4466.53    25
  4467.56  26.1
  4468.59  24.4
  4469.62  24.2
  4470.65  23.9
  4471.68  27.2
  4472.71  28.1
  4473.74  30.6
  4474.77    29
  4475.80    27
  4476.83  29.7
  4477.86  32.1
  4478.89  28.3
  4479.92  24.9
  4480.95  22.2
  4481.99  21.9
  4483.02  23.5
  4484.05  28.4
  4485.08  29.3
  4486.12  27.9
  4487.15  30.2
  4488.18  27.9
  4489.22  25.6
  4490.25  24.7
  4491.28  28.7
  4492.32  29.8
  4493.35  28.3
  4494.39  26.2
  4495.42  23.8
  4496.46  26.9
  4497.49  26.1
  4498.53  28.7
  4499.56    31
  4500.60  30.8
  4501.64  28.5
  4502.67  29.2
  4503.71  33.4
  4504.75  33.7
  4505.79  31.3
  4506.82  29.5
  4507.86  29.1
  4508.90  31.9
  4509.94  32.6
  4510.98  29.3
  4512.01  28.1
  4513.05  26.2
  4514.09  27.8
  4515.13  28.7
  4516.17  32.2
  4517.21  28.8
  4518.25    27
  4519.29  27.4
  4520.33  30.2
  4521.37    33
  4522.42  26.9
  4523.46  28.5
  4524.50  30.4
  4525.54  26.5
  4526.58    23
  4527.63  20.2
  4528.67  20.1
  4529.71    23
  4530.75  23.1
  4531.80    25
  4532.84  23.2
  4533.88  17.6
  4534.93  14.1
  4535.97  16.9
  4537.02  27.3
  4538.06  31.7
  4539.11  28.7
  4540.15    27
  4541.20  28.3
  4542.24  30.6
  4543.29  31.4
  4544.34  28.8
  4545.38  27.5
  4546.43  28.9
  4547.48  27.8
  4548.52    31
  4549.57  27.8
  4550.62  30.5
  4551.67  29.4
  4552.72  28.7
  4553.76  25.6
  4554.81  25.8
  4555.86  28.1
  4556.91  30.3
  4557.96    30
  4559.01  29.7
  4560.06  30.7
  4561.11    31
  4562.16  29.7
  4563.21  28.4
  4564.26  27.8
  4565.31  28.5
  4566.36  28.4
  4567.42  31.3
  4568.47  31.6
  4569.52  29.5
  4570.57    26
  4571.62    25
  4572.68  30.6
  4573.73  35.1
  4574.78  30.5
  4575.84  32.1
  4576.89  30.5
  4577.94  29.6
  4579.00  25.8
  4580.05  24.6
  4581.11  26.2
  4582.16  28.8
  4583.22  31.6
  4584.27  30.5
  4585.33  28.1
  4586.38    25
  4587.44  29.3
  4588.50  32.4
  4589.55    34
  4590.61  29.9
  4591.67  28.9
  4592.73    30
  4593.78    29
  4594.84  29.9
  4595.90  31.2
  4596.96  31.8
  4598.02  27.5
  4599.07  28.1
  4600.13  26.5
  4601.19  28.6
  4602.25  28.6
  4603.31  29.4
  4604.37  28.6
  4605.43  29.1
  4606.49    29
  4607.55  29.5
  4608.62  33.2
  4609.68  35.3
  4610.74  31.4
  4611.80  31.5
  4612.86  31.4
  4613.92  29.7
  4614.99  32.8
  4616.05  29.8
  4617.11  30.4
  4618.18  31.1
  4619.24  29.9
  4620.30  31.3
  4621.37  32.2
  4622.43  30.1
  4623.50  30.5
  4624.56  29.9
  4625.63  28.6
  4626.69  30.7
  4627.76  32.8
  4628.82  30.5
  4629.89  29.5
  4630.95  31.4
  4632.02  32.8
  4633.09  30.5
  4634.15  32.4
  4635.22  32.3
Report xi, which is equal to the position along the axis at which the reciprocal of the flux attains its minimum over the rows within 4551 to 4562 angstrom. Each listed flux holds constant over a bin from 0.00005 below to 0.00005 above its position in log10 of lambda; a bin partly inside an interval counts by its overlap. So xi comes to 4561.11 angstrom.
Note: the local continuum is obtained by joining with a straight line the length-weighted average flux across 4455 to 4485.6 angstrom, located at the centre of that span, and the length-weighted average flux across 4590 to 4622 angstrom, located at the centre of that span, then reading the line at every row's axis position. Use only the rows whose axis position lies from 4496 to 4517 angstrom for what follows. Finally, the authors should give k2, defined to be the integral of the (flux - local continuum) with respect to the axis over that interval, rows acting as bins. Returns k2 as 78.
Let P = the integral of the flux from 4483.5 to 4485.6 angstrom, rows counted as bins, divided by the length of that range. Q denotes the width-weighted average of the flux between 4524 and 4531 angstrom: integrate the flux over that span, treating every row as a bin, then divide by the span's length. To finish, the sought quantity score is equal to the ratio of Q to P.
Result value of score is 0.83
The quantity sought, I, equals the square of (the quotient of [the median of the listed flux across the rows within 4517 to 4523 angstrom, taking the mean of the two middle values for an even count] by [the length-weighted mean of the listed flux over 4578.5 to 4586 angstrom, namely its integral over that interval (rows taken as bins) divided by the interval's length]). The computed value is 1.01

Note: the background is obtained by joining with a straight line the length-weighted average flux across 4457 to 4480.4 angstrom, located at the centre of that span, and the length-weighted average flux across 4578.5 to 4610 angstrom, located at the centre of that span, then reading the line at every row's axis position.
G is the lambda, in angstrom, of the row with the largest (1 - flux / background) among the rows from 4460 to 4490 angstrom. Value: 4461.39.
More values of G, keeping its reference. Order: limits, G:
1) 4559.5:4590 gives 4580.05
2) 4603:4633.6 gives 4625.63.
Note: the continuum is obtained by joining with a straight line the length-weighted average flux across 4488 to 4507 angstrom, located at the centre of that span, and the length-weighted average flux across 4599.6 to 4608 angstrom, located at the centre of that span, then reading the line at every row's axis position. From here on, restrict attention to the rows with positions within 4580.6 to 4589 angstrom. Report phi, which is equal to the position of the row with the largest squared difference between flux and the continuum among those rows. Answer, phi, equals 4588.50 angstrom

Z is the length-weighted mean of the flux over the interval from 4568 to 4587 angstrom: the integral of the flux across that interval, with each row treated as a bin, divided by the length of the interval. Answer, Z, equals 29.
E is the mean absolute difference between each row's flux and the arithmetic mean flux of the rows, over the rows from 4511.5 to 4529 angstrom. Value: 2.5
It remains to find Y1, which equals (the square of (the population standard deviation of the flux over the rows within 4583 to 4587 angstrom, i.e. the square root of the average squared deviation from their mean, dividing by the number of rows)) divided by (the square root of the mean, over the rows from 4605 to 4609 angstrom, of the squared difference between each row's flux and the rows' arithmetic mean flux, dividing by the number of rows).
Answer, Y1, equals 4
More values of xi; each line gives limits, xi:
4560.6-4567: 4561.11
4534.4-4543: 4538.06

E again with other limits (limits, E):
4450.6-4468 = 3.2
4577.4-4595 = 1.9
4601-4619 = 1.5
